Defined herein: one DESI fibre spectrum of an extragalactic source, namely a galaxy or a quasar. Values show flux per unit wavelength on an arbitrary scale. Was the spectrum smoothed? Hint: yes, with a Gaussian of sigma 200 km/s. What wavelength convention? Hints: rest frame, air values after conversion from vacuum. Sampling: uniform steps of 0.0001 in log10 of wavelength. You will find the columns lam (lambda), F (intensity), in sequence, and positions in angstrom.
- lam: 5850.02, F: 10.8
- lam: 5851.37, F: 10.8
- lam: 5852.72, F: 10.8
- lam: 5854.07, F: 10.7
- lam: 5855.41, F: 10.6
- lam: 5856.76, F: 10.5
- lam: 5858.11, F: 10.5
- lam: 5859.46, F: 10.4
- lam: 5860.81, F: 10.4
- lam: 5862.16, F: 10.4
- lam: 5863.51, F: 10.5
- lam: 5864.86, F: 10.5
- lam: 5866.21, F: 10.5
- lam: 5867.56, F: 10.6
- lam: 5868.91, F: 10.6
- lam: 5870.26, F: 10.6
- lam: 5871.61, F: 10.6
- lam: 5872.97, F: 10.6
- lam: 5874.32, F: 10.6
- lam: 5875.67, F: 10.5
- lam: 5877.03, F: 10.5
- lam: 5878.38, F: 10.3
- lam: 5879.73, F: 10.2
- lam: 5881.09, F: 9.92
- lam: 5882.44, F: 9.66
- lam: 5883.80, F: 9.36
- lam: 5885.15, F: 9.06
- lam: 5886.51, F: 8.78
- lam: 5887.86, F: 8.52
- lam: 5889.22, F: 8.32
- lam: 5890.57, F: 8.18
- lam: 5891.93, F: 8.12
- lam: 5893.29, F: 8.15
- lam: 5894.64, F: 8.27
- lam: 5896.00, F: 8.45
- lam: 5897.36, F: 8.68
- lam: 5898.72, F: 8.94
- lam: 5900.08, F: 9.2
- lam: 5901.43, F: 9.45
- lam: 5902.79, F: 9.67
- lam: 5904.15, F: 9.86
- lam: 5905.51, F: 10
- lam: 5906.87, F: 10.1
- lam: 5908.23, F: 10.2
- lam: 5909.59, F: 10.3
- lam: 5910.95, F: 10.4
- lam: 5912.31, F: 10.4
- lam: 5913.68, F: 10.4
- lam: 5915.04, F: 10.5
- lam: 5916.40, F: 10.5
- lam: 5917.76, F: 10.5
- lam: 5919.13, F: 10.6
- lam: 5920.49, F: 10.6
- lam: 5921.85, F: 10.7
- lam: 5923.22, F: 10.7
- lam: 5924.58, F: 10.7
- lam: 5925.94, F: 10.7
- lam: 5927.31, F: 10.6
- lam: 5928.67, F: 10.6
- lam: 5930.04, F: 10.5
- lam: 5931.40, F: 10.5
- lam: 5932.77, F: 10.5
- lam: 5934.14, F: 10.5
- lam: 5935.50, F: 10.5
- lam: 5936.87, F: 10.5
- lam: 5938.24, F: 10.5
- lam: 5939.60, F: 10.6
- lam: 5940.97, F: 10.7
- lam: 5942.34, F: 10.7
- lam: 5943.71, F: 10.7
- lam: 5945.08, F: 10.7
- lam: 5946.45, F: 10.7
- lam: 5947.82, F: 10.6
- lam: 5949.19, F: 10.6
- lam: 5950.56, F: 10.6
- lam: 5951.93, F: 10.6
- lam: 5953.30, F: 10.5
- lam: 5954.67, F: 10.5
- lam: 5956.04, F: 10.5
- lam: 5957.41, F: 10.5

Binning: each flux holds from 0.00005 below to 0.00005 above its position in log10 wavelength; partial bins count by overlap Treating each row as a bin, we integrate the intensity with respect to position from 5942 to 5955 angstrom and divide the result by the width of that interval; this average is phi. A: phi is 10.6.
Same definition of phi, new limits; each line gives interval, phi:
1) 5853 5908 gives 9.8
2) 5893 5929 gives 10.0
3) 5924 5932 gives 10.6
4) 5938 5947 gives 10.7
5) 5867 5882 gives 10.4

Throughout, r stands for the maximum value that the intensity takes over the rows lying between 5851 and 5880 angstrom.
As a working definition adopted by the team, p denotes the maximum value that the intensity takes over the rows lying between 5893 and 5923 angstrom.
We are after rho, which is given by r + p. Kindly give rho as 21.5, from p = 10.7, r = 10.8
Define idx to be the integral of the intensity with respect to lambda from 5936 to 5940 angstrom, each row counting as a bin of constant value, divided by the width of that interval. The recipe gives 10.5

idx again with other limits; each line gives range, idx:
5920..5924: 10.7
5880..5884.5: 9.7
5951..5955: 10.5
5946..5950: 10.6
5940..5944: 10.7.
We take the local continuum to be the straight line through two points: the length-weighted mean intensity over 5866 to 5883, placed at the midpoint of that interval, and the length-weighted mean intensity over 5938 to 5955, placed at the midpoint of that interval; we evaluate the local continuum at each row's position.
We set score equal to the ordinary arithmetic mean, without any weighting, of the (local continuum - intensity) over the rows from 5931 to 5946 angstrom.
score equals 0.01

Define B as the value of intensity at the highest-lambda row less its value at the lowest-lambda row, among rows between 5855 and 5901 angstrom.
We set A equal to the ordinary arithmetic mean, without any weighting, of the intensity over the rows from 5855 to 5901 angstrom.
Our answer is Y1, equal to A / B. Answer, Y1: -7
